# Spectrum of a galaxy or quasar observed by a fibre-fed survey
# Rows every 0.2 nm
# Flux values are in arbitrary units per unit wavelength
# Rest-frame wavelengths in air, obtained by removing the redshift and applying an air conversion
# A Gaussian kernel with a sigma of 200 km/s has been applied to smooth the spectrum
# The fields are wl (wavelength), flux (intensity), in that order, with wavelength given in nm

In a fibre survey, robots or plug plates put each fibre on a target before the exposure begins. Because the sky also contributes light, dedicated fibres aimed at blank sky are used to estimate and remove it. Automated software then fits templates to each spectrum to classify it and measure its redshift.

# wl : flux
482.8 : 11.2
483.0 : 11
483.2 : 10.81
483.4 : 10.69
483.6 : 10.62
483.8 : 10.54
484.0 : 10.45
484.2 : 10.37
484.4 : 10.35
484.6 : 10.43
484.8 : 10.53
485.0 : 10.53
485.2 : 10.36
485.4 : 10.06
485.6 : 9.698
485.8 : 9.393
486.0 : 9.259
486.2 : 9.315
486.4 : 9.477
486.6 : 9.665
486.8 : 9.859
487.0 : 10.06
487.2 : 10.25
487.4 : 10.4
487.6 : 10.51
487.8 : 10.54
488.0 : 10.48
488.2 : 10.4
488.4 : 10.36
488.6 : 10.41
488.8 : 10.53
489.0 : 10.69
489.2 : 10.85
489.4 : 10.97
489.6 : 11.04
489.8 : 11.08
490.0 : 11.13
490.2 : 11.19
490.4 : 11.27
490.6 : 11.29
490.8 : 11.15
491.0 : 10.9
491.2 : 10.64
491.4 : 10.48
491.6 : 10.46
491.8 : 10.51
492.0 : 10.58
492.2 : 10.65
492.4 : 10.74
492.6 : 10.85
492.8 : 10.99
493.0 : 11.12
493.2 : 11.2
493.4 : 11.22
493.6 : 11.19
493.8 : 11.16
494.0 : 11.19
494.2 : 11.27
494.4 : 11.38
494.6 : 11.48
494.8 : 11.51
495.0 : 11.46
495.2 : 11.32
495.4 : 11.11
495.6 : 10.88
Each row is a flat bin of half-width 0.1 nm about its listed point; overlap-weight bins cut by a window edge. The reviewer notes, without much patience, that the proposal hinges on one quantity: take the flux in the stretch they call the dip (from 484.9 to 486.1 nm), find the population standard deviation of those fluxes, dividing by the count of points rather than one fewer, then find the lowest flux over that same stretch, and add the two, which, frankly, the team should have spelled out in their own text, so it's 9.73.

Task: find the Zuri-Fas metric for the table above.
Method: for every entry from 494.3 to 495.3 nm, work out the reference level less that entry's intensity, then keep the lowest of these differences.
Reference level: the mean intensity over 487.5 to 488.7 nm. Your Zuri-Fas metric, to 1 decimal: -1.1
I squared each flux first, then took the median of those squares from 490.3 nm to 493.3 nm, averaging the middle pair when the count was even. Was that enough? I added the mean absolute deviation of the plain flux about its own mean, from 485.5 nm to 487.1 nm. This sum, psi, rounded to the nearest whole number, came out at 118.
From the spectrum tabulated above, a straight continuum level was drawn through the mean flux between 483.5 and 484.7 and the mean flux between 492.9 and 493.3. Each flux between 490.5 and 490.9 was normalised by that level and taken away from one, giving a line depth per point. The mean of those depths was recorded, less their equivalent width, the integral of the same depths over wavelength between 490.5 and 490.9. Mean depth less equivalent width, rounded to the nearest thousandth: -0.013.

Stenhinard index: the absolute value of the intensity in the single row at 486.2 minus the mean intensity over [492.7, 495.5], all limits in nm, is 1.9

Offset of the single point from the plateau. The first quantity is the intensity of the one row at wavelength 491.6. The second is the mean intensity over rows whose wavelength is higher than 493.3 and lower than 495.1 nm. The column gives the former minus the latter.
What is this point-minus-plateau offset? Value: -0.9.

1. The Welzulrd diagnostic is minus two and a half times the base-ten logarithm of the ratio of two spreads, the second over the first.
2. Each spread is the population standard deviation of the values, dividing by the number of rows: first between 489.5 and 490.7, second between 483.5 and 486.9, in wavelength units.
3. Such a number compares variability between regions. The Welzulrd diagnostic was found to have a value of -1.8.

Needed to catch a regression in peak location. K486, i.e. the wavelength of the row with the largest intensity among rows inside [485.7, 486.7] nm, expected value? 486.6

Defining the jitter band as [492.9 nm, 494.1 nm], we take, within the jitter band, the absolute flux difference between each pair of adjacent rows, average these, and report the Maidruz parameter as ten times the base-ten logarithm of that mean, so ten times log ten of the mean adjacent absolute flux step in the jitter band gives -14.2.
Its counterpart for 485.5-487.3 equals -7.5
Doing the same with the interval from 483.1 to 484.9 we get -11.0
